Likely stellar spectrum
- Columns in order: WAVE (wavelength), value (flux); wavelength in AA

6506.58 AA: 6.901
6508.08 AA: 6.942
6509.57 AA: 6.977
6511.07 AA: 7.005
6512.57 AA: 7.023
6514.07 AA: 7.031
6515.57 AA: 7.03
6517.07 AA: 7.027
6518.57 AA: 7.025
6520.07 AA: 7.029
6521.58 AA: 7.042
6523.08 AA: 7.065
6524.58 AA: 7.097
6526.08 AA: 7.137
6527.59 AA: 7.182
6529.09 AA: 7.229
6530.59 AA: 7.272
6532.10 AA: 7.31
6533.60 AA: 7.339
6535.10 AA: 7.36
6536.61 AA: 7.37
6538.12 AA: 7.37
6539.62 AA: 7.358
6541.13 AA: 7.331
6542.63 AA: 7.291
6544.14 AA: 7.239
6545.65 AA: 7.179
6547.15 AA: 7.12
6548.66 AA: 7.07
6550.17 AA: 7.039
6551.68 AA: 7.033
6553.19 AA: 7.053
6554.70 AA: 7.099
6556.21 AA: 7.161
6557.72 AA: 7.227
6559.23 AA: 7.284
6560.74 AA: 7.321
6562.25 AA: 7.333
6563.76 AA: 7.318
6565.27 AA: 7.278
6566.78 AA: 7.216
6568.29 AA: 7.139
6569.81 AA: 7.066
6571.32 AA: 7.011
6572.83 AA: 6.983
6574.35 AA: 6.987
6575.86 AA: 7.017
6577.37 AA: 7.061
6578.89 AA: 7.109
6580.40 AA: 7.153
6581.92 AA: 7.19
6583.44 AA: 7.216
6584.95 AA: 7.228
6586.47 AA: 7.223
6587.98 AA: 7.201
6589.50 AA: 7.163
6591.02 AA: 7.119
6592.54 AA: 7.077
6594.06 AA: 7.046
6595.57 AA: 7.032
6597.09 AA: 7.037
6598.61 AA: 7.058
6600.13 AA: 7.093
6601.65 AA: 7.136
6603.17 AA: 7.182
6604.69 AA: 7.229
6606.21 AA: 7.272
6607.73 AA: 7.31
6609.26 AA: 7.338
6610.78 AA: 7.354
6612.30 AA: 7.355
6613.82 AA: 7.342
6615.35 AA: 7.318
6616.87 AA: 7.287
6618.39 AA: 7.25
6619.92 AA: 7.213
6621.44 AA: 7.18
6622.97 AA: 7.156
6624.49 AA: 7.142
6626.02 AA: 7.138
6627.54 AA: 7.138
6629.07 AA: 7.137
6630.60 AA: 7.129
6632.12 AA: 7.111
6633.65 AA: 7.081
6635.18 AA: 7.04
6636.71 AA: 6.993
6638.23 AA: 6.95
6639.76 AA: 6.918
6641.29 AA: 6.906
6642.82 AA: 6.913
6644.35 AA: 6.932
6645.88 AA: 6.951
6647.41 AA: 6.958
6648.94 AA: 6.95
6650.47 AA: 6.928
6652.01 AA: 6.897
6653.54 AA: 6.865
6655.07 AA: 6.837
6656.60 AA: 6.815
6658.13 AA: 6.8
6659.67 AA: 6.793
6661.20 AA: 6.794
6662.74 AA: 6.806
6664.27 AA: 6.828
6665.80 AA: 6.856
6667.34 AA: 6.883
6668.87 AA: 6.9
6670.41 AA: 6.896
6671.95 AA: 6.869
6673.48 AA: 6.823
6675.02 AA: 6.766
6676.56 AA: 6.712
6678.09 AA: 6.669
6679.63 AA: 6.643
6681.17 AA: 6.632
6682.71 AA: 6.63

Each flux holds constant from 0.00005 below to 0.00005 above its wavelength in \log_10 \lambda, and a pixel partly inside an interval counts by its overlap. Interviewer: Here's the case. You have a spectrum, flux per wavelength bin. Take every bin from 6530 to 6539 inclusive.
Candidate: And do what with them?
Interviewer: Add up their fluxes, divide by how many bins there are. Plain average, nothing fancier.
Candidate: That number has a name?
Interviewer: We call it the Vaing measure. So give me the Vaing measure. 7.34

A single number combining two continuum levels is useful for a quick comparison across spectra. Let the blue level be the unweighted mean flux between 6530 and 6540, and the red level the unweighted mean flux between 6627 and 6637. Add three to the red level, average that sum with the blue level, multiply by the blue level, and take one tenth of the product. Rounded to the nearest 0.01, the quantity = 6.40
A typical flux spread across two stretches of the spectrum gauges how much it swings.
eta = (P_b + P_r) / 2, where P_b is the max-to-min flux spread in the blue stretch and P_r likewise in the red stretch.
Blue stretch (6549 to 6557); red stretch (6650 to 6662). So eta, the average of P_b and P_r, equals 0.13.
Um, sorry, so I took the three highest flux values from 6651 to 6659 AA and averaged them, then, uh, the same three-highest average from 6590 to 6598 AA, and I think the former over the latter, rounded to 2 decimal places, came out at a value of 0.97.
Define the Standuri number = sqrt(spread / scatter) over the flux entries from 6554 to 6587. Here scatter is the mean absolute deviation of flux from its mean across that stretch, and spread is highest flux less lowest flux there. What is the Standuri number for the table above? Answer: 1.94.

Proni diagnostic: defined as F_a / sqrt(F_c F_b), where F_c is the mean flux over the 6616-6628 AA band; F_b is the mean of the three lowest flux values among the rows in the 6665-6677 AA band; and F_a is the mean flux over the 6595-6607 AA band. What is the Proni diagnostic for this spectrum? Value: 1.022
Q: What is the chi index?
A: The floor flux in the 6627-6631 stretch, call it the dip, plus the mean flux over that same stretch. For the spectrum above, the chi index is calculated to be 14.3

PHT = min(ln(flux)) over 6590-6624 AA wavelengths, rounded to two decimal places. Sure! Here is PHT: 1.95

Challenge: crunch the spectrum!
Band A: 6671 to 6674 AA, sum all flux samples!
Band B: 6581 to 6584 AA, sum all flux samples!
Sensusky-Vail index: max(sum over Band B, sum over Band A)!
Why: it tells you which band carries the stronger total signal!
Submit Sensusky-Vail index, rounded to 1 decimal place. 14.4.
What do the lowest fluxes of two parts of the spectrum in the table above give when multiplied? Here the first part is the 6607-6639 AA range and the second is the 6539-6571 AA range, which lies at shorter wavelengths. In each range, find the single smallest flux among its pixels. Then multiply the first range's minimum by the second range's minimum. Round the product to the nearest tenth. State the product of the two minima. 48.9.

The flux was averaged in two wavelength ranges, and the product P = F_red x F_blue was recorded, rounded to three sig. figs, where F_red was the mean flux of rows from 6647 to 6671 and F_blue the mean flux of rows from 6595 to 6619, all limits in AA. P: 49.6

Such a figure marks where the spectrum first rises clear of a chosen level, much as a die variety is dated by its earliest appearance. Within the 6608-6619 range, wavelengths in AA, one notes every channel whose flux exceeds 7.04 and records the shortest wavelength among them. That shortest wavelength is 6609.26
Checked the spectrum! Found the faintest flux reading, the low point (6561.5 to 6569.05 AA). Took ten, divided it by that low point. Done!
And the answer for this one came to 1.40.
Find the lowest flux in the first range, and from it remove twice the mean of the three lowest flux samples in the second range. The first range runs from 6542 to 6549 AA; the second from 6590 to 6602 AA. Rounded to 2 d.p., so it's -7.01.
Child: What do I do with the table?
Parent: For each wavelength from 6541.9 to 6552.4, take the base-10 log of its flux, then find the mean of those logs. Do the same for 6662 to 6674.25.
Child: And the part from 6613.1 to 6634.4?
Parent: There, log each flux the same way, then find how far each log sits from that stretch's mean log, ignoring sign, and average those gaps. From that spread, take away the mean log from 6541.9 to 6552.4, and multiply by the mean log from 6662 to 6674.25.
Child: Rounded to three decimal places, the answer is -0.710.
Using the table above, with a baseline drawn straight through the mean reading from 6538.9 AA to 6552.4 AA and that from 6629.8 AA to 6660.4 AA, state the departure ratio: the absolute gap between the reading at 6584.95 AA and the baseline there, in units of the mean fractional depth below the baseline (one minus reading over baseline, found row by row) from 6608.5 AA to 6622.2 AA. -4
